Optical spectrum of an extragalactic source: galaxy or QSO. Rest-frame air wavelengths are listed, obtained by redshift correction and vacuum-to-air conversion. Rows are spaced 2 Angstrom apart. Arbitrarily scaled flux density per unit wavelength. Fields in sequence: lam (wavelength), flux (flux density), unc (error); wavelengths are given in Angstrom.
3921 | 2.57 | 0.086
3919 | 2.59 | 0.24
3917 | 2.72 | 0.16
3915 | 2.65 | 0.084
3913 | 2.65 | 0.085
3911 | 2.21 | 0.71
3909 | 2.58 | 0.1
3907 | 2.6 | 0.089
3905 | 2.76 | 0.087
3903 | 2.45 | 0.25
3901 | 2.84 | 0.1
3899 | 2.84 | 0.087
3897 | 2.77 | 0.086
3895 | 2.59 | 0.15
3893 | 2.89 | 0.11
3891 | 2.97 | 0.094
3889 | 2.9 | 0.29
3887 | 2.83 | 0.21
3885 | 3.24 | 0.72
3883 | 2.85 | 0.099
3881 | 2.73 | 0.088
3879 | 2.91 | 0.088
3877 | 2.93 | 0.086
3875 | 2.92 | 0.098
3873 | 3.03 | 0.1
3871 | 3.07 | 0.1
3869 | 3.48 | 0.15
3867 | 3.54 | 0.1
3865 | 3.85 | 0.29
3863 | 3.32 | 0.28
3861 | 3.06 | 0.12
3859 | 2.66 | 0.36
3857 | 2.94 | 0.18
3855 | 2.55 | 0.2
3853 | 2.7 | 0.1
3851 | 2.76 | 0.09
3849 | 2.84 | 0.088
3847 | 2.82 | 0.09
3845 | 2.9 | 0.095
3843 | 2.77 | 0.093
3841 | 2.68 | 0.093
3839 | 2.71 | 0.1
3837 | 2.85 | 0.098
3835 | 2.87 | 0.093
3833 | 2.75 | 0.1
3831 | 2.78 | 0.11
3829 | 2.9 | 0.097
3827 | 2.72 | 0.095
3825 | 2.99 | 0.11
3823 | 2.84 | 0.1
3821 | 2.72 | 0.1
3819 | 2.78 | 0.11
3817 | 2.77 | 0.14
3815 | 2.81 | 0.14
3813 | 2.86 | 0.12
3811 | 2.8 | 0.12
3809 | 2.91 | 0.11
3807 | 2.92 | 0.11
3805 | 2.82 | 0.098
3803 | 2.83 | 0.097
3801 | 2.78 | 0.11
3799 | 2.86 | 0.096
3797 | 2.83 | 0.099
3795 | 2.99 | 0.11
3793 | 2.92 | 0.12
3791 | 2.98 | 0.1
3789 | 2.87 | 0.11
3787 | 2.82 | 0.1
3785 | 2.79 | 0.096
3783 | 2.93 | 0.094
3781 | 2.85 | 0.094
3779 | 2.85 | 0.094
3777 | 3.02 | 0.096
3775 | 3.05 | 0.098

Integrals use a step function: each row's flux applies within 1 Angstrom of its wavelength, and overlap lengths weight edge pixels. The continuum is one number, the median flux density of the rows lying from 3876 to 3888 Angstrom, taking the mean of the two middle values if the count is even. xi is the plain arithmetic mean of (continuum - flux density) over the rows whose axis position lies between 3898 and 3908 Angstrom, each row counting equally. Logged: 0.18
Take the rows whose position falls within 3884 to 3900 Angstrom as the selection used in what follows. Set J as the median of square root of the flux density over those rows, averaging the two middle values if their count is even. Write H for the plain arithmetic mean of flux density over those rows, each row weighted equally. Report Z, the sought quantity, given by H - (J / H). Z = 2.29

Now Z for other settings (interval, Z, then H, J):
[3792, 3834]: 2.24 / 2.837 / 1.68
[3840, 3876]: 2.42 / 2.994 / 1.71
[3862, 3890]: 2.56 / 3.114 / 1.73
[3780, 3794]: 2.29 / 2.880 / 1.69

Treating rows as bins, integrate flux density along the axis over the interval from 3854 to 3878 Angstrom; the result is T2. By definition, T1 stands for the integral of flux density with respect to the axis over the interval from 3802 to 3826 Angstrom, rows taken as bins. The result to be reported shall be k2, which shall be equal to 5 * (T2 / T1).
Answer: 5.5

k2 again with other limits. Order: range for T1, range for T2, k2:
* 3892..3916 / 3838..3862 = 5.2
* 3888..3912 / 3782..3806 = 5.3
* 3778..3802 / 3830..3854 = 4.8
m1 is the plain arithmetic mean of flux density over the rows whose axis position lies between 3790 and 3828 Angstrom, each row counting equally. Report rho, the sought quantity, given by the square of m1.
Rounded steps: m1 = 2.85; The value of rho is 8.1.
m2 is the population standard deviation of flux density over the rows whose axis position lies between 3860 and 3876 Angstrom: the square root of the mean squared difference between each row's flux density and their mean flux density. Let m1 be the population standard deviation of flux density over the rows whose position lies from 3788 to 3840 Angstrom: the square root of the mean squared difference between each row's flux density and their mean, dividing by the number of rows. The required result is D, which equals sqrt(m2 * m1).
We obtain 0.15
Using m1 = 0.079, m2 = 0.30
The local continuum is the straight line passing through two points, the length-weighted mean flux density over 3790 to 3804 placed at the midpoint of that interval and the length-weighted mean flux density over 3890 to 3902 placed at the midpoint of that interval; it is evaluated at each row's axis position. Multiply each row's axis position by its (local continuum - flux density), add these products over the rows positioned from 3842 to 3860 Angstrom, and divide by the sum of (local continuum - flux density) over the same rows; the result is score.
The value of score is 3853.7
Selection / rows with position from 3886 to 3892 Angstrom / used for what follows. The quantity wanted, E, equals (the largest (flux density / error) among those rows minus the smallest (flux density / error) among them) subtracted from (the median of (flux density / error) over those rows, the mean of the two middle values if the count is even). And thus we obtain -8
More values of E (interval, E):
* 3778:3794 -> 23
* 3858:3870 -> -10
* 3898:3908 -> 6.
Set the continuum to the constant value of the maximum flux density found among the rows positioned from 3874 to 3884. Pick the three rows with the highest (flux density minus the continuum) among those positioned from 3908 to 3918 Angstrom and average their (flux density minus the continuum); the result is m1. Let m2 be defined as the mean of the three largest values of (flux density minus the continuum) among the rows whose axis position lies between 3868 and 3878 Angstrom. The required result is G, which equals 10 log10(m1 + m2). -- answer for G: -21.8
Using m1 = -0.26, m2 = 0.26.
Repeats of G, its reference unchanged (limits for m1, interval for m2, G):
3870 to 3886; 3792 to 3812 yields -7.1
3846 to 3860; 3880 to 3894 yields -13.6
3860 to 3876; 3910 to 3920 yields -3.6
